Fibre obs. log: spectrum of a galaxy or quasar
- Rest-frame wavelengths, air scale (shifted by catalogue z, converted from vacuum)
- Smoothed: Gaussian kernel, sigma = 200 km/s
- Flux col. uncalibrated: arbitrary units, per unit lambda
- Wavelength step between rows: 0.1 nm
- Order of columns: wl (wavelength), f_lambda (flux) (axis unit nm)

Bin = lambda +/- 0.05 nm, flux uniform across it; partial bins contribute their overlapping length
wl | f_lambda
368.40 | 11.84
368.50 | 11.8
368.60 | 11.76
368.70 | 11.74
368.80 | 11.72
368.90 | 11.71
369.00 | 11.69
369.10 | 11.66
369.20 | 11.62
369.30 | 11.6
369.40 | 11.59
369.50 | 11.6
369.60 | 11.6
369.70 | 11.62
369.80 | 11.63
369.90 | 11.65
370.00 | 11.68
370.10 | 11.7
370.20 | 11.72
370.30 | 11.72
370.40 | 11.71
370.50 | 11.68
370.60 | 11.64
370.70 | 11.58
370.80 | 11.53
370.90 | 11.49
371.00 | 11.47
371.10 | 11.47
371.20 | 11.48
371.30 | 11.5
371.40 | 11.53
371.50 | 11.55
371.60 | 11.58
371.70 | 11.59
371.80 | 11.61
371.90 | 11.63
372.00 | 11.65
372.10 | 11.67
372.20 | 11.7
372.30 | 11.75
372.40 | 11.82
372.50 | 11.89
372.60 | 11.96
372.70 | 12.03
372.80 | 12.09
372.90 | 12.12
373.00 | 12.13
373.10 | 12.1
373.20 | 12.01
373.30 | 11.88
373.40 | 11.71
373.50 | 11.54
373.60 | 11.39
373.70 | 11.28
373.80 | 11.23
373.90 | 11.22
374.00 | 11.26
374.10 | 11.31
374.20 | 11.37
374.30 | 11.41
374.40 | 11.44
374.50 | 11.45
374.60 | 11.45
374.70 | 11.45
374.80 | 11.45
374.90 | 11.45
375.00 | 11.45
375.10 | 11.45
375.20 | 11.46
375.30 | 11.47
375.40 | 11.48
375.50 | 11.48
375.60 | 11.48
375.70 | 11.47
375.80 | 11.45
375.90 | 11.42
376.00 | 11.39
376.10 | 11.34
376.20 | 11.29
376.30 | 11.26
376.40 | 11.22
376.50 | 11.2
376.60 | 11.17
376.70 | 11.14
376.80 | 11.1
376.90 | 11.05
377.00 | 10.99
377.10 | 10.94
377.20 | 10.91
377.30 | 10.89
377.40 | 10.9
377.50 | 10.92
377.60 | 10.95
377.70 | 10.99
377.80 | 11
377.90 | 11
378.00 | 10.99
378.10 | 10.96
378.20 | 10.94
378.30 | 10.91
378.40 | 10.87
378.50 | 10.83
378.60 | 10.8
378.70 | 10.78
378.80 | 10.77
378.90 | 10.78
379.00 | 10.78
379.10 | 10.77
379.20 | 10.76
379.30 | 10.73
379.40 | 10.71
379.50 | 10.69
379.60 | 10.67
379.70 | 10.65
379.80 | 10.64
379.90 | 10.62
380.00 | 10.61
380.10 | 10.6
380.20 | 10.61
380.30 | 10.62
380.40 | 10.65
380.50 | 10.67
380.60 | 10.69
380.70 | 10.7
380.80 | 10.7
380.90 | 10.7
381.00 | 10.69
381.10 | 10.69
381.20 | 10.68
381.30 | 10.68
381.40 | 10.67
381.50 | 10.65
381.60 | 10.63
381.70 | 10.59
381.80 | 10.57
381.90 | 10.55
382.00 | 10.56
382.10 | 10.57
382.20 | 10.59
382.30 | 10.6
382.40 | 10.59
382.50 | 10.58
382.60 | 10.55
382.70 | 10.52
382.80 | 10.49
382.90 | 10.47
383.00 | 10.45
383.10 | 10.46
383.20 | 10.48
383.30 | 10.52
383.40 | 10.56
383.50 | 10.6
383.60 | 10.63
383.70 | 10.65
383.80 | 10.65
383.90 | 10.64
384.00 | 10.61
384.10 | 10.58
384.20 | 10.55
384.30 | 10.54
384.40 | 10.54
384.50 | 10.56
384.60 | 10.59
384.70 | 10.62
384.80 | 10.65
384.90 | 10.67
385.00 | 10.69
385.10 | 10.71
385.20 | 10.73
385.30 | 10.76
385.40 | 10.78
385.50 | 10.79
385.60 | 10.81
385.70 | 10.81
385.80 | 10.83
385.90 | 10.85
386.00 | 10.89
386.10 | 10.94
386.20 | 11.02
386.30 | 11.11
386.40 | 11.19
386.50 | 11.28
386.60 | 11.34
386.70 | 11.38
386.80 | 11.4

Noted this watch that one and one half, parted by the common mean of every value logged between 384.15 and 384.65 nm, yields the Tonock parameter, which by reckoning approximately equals 0.142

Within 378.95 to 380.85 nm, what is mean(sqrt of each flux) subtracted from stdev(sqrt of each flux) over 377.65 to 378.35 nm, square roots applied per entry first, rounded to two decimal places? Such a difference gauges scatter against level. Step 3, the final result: -3.26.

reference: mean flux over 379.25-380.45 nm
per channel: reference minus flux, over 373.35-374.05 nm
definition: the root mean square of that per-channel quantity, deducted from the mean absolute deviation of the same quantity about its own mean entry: -0.60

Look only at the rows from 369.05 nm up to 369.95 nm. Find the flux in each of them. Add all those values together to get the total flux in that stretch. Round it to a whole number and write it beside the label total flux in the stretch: 105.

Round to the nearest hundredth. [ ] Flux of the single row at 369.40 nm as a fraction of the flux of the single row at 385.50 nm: 1.07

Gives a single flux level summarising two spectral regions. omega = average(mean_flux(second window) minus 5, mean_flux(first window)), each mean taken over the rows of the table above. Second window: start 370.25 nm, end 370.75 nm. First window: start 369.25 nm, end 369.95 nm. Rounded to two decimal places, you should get 9.14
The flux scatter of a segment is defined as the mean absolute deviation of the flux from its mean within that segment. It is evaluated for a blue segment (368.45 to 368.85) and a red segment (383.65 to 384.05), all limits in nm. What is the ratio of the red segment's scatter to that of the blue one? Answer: 0.55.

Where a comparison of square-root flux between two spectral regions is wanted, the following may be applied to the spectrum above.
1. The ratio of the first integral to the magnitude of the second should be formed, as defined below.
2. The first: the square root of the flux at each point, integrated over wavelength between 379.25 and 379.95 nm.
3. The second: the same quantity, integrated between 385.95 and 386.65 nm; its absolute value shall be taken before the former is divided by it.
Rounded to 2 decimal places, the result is 0.98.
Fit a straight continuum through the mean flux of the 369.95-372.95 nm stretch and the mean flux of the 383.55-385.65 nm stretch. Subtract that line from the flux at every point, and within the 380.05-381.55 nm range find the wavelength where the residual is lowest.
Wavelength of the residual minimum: 380.10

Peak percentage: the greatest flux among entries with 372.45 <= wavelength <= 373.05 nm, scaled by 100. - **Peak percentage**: 1213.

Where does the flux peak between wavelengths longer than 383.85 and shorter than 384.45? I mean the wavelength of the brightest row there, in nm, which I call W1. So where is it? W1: 383.90 nm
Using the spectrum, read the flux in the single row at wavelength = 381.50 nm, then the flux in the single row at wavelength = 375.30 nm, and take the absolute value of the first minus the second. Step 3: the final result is 0.82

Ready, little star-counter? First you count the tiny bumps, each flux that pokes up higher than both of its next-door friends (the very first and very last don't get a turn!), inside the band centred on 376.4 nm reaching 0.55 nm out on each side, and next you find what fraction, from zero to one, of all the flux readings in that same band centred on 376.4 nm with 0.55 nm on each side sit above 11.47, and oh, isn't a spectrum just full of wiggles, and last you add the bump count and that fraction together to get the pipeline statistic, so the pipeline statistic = 0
